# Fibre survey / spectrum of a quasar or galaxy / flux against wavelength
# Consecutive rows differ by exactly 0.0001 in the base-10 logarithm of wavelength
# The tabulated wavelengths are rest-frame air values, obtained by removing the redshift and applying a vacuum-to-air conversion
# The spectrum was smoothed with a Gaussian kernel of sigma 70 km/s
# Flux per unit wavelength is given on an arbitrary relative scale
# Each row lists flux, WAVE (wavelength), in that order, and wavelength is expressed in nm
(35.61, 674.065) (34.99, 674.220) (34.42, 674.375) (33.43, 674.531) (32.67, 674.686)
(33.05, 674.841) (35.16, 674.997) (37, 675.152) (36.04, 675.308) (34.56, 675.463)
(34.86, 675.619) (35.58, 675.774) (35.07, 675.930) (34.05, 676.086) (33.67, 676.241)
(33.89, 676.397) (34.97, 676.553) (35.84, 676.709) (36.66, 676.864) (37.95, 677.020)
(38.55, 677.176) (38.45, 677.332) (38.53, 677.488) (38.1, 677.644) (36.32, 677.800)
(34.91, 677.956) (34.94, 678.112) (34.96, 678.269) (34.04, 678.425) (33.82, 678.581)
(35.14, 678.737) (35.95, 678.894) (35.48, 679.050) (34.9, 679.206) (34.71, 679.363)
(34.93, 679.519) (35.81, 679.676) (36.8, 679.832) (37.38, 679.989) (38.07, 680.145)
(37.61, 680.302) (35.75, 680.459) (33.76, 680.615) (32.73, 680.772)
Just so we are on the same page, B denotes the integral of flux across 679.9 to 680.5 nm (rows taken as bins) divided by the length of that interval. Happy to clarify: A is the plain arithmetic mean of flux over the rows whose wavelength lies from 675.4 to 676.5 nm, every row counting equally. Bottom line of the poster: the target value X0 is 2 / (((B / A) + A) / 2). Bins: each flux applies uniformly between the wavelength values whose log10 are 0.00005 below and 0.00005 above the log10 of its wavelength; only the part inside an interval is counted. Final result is 0.112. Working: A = 34.5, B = 37.3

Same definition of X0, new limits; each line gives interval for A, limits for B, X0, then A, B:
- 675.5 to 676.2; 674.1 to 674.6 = 0.111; 34.9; 34.4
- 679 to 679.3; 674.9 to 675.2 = 0.110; 35.2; 35.8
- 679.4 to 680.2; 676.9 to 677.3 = 0.106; 36.6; 38.1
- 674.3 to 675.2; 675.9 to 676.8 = 0.113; 34.3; 34.6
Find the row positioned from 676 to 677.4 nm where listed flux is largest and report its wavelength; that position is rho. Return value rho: 677.176 nm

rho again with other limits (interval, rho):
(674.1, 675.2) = 675.152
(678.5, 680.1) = 679.989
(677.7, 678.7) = 677.800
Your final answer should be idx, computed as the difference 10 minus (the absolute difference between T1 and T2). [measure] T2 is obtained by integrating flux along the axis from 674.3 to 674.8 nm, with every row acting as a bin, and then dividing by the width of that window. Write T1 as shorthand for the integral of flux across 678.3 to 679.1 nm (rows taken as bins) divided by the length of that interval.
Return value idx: 8.6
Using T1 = 34.9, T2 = 33.5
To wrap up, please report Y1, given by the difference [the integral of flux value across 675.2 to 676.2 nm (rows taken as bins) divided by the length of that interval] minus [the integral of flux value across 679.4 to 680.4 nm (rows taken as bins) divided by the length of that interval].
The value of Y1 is -2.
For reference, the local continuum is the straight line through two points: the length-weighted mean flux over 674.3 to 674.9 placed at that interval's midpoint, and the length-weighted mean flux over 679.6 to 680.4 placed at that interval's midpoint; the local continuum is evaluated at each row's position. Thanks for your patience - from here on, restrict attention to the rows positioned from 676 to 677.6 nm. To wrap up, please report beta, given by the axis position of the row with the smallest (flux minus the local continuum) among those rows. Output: 676.241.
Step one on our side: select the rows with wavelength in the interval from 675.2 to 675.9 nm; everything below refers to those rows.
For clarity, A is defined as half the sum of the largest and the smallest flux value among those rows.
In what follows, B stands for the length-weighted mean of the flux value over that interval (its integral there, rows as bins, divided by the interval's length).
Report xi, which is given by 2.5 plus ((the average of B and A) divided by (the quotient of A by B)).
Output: 37.8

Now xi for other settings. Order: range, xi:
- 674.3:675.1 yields 36.3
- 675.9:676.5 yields 36.5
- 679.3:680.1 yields 38.6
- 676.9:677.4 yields 40.6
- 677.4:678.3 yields 38.7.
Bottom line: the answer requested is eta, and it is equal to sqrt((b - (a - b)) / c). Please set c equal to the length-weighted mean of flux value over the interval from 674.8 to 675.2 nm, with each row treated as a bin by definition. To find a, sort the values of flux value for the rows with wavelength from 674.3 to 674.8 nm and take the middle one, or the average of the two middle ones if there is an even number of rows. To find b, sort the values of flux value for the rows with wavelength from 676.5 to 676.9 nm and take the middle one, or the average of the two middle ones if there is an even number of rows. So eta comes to 1.04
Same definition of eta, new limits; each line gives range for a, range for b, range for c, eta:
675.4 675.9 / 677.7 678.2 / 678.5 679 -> 1.00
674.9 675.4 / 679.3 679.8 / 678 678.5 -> 0.99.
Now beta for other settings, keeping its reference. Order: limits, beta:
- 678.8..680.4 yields 679.363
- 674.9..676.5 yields 676.241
